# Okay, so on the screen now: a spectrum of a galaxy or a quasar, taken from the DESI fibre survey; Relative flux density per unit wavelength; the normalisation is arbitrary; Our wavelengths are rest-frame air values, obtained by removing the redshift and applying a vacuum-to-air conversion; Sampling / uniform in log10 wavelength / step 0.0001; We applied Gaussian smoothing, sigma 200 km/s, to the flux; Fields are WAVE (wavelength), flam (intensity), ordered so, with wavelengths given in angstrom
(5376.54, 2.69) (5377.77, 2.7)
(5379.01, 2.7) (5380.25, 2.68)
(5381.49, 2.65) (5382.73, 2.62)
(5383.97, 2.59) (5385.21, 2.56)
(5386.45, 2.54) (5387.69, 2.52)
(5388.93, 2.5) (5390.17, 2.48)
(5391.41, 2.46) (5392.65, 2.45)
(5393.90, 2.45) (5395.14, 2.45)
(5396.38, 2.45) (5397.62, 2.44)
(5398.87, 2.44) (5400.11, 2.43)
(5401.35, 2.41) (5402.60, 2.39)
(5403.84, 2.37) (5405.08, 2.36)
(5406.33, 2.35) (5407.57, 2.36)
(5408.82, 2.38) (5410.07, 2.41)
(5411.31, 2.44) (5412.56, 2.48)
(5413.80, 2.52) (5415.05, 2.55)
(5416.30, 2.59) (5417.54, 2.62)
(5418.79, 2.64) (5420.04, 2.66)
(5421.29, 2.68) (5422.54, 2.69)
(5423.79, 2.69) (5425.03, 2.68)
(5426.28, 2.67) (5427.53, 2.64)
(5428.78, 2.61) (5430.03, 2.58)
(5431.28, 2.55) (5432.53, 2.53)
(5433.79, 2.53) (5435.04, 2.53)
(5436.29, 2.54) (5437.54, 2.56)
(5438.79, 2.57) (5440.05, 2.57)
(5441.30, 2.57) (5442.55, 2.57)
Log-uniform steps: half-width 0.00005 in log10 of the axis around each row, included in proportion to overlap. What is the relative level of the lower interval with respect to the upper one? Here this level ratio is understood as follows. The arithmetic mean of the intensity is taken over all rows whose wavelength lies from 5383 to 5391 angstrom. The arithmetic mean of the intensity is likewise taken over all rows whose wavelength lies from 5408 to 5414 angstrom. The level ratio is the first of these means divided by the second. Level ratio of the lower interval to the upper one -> 1.04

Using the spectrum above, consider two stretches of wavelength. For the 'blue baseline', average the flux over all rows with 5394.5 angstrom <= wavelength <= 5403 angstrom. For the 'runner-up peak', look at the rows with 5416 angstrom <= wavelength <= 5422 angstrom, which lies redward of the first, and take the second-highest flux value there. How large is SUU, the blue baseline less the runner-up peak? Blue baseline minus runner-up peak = -0.23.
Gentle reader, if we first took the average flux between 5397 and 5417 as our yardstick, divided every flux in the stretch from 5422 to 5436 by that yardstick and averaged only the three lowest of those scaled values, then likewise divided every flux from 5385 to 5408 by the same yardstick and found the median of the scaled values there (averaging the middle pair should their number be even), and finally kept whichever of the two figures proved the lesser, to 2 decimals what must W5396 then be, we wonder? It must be 1.01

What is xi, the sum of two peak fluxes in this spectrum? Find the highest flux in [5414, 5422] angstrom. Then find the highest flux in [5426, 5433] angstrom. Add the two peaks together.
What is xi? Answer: 5.35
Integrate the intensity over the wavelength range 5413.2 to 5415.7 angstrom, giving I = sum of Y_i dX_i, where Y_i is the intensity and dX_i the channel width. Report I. 6.32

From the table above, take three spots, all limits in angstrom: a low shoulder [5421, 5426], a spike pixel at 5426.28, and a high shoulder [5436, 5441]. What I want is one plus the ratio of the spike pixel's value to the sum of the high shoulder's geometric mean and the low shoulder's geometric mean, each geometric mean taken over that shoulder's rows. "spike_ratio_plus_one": 1.51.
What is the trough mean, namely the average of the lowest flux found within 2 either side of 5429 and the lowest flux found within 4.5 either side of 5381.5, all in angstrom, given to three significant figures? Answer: 2.57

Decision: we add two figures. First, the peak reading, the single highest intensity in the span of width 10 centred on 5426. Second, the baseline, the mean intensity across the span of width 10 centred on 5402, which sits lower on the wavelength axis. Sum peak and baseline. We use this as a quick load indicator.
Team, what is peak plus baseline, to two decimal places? 5.09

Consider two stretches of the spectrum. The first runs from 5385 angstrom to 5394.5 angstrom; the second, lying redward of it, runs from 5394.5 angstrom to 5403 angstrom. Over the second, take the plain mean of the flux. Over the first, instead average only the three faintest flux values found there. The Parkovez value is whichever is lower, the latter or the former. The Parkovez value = 2.43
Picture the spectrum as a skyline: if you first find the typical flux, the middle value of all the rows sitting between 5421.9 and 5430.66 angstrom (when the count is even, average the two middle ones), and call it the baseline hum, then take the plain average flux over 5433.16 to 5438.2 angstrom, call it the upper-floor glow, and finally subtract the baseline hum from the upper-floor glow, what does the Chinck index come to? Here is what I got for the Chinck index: -0.13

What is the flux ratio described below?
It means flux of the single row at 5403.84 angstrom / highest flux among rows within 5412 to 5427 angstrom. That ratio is 0.88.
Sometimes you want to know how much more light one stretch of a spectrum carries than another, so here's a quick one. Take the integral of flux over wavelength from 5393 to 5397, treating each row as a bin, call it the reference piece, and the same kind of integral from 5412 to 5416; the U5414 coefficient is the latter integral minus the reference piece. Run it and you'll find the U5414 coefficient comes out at 0.3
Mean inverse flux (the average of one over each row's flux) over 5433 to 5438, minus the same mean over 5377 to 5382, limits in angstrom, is 0.021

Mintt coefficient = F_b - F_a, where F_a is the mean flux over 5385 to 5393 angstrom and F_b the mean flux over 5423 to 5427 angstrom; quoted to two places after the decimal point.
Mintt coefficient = 0.18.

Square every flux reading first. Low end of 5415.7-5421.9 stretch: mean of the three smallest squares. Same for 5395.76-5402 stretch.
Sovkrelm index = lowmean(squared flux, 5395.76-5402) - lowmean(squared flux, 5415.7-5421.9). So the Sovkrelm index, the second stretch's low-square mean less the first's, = -1.0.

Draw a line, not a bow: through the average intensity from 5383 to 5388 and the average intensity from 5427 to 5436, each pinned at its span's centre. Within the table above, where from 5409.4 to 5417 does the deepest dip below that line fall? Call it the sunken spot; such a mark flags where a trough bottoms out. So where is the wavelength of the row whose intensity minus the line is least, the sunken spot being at 5410.07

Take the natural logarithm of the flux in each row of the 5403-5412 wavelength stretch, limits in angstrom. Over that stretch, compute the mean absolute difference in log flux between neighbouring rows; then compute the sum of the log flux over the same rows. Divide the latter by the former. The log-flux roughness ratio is 791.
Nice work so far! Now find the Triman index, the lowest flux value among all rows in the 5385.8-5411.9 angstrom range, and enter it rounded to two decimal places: 2.35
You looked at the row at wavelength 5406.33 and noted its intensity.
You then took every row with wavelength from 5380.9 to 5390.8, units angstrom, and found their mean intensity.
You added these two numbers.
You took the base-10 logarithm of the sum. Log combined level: 0.691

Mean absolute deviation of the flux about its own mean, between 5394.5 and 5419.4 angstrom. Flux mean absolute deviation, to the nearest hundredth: 0.07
